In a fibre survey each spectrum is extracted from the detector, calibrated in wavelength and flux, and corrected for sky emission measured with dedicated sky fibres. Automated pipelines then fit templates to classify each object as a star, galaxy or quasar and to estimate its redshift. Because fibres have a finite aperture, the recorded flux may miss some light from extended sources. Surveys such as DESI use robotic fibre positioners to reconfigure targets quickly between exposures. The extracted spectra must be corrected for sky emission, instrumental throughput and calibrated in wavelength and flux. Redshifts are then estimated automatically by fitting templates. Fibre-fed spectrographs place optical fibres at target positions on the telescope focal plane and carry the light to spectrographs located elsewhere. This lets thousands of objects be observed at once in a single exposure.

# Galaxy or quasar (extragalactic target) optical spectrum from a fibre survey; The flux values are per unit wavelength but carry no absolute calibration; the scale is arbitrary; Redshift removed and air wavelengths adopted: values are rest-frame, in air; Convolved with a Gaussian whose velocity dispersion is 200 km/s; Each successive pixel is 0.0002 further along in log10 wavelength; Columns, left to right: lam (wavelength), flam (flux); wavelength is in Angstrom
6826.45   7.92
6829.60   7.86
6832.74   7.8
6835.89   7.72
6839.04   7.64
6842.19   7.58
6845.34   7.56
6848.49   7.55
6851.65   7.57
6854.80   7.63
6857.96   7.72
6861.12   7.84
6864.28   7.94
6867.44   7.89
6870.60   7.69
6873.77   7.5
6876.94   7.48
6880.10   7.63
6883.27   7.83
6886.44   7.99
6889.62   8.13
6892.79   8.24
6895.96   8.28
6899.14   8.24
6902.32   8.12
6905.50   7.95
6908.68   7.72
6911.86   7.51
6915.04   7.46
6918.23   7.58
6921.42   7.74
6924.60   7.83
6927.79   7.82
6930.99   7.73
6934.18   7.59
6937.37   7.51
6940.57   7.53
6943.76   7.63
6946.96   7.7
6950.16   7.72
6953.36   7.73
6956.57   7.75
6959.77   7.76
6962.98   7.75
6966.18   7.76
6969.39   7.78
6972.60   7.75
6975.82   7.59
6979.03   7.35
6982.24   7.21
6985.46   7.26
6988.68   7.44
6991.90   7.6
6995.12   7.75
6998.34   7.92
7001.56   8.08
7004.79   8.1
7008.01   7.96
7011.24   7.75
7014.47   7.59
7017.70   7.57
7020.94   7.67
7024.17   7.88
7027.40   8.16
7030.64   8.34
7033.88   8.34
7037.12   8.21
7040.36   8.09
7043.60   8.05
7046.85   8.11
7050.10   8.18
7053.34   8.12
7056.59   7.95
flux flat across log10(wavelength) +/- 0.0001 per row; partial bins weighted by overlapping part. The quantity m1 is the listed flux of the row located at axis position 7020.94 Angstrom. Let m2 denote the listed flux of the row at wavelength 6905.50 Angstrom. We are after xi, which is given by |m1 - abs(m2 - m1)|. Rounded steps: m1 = 7.67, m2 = 7.95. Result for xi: 7.39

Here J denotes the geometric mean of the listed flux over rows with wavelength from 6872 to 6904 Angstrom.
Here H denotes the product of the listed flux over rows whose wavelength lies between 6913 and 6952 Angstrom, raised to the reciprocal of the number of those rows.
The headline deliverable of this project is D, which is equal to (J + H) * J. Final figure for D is 124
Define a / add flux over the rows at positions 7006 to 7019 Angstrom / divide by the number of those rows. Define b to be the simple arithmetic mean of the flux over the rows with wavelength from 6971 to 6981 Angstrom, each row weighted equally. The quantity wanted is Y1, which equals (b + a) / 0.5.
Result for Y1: 30.6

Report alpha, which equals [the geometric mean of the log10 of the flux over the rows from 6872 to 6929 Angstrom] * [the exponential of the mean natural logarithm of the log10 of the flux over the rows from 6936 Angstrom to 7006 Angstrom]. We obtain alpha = 0.7903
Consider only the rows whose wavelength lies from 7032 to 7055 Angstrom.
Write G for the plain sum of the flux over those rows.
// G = 57.1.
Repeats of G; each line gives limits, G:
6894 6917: 55.3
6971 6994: 52.2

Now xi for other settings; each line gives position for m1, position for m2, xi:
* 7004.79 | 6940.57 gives 7.53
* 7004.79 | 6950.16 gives 7.72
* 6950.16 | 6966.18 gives 7.68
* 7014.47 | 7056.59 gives 7.23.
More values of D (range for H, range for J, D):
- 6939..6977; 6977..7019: 118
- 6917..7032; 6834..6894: 120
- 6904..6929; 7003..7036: 124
